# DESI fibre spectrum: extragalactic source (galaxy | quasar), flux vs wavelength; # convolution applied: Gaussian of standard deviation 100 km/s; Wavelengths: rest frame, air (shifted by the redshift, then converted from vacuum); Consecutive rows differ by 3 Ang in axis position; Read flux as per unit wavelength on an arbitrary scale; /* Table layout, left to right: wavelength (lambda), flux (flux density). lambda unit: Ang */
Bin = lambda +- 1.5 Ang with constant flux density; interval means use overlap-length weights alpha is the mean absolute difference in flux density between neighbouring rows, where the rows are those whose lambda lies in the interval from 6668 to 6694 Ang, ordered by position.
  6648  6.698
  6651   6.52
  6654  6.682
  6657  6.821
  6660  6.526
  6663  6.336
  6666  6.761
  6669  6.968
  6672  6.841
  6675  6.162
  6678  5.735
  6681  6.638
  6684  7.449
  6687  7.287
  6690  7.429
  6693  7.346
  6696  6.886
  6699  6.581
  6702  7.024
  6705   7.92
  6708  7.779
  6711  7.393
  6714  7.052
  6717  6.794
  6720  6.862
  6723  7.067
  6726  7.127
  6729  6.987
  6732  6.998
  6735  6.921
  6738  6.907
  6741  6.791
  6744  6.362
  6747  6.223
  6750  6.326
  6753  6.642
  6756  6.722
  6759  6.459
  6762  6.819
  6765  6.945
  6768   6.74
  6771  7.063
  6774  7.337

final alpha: 0.42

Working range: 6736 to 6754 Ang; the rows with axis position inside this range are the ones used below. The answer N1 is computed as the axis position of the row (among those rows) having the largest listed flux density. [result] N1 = 6738 Ang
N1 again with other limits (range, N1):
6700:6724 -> 6705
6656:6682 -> 6669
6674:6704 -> 6684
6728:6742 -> 6732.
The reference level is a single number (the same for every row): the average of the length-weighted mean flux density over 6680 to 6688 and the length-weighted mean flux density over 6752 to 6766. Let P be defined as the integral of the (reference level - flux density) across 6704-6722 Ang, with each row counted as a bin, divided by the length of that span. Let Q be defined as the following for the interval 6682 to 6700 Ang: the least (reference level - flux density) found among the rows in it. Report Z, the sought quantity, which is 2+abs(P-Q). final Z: 2.17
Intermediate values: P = -0.3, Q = -0.5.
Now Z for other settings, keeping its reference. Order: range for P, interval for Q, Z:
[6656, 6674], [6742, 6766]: 2.25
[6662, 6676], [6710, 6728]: 2.75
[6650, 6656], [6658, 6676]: 2.34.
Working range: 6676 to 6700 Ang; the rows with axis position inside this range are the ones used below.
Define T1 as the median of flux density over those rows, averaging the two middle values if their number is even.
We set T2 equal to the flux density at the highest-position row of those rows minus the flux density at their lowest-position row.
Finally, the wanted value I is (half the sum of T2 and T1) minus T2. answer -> 3.12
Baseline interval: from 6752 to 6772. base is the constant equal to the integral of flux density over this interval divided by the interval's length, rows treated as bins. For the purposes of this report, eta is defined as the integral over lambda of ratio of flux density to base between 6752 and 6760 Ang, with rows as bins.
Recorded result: 7.8 Ang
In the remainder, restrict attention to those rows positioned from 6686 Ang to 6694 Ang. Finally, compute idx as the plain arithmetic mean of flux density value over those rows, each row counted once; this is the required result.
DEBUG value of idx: 7.4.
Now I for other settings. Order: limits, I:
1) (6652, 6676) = 3.62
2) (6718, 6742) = 3.51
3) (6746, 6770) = 3.08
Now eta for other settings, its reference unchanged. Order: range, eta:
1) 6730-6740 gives 10.3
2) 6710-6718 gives 8.4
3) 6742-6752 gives 9.4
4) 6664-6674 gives 10.0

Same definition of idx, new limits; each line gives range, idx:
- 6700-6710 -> 7.6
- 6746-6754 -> 6.4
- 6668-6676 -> 6.7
